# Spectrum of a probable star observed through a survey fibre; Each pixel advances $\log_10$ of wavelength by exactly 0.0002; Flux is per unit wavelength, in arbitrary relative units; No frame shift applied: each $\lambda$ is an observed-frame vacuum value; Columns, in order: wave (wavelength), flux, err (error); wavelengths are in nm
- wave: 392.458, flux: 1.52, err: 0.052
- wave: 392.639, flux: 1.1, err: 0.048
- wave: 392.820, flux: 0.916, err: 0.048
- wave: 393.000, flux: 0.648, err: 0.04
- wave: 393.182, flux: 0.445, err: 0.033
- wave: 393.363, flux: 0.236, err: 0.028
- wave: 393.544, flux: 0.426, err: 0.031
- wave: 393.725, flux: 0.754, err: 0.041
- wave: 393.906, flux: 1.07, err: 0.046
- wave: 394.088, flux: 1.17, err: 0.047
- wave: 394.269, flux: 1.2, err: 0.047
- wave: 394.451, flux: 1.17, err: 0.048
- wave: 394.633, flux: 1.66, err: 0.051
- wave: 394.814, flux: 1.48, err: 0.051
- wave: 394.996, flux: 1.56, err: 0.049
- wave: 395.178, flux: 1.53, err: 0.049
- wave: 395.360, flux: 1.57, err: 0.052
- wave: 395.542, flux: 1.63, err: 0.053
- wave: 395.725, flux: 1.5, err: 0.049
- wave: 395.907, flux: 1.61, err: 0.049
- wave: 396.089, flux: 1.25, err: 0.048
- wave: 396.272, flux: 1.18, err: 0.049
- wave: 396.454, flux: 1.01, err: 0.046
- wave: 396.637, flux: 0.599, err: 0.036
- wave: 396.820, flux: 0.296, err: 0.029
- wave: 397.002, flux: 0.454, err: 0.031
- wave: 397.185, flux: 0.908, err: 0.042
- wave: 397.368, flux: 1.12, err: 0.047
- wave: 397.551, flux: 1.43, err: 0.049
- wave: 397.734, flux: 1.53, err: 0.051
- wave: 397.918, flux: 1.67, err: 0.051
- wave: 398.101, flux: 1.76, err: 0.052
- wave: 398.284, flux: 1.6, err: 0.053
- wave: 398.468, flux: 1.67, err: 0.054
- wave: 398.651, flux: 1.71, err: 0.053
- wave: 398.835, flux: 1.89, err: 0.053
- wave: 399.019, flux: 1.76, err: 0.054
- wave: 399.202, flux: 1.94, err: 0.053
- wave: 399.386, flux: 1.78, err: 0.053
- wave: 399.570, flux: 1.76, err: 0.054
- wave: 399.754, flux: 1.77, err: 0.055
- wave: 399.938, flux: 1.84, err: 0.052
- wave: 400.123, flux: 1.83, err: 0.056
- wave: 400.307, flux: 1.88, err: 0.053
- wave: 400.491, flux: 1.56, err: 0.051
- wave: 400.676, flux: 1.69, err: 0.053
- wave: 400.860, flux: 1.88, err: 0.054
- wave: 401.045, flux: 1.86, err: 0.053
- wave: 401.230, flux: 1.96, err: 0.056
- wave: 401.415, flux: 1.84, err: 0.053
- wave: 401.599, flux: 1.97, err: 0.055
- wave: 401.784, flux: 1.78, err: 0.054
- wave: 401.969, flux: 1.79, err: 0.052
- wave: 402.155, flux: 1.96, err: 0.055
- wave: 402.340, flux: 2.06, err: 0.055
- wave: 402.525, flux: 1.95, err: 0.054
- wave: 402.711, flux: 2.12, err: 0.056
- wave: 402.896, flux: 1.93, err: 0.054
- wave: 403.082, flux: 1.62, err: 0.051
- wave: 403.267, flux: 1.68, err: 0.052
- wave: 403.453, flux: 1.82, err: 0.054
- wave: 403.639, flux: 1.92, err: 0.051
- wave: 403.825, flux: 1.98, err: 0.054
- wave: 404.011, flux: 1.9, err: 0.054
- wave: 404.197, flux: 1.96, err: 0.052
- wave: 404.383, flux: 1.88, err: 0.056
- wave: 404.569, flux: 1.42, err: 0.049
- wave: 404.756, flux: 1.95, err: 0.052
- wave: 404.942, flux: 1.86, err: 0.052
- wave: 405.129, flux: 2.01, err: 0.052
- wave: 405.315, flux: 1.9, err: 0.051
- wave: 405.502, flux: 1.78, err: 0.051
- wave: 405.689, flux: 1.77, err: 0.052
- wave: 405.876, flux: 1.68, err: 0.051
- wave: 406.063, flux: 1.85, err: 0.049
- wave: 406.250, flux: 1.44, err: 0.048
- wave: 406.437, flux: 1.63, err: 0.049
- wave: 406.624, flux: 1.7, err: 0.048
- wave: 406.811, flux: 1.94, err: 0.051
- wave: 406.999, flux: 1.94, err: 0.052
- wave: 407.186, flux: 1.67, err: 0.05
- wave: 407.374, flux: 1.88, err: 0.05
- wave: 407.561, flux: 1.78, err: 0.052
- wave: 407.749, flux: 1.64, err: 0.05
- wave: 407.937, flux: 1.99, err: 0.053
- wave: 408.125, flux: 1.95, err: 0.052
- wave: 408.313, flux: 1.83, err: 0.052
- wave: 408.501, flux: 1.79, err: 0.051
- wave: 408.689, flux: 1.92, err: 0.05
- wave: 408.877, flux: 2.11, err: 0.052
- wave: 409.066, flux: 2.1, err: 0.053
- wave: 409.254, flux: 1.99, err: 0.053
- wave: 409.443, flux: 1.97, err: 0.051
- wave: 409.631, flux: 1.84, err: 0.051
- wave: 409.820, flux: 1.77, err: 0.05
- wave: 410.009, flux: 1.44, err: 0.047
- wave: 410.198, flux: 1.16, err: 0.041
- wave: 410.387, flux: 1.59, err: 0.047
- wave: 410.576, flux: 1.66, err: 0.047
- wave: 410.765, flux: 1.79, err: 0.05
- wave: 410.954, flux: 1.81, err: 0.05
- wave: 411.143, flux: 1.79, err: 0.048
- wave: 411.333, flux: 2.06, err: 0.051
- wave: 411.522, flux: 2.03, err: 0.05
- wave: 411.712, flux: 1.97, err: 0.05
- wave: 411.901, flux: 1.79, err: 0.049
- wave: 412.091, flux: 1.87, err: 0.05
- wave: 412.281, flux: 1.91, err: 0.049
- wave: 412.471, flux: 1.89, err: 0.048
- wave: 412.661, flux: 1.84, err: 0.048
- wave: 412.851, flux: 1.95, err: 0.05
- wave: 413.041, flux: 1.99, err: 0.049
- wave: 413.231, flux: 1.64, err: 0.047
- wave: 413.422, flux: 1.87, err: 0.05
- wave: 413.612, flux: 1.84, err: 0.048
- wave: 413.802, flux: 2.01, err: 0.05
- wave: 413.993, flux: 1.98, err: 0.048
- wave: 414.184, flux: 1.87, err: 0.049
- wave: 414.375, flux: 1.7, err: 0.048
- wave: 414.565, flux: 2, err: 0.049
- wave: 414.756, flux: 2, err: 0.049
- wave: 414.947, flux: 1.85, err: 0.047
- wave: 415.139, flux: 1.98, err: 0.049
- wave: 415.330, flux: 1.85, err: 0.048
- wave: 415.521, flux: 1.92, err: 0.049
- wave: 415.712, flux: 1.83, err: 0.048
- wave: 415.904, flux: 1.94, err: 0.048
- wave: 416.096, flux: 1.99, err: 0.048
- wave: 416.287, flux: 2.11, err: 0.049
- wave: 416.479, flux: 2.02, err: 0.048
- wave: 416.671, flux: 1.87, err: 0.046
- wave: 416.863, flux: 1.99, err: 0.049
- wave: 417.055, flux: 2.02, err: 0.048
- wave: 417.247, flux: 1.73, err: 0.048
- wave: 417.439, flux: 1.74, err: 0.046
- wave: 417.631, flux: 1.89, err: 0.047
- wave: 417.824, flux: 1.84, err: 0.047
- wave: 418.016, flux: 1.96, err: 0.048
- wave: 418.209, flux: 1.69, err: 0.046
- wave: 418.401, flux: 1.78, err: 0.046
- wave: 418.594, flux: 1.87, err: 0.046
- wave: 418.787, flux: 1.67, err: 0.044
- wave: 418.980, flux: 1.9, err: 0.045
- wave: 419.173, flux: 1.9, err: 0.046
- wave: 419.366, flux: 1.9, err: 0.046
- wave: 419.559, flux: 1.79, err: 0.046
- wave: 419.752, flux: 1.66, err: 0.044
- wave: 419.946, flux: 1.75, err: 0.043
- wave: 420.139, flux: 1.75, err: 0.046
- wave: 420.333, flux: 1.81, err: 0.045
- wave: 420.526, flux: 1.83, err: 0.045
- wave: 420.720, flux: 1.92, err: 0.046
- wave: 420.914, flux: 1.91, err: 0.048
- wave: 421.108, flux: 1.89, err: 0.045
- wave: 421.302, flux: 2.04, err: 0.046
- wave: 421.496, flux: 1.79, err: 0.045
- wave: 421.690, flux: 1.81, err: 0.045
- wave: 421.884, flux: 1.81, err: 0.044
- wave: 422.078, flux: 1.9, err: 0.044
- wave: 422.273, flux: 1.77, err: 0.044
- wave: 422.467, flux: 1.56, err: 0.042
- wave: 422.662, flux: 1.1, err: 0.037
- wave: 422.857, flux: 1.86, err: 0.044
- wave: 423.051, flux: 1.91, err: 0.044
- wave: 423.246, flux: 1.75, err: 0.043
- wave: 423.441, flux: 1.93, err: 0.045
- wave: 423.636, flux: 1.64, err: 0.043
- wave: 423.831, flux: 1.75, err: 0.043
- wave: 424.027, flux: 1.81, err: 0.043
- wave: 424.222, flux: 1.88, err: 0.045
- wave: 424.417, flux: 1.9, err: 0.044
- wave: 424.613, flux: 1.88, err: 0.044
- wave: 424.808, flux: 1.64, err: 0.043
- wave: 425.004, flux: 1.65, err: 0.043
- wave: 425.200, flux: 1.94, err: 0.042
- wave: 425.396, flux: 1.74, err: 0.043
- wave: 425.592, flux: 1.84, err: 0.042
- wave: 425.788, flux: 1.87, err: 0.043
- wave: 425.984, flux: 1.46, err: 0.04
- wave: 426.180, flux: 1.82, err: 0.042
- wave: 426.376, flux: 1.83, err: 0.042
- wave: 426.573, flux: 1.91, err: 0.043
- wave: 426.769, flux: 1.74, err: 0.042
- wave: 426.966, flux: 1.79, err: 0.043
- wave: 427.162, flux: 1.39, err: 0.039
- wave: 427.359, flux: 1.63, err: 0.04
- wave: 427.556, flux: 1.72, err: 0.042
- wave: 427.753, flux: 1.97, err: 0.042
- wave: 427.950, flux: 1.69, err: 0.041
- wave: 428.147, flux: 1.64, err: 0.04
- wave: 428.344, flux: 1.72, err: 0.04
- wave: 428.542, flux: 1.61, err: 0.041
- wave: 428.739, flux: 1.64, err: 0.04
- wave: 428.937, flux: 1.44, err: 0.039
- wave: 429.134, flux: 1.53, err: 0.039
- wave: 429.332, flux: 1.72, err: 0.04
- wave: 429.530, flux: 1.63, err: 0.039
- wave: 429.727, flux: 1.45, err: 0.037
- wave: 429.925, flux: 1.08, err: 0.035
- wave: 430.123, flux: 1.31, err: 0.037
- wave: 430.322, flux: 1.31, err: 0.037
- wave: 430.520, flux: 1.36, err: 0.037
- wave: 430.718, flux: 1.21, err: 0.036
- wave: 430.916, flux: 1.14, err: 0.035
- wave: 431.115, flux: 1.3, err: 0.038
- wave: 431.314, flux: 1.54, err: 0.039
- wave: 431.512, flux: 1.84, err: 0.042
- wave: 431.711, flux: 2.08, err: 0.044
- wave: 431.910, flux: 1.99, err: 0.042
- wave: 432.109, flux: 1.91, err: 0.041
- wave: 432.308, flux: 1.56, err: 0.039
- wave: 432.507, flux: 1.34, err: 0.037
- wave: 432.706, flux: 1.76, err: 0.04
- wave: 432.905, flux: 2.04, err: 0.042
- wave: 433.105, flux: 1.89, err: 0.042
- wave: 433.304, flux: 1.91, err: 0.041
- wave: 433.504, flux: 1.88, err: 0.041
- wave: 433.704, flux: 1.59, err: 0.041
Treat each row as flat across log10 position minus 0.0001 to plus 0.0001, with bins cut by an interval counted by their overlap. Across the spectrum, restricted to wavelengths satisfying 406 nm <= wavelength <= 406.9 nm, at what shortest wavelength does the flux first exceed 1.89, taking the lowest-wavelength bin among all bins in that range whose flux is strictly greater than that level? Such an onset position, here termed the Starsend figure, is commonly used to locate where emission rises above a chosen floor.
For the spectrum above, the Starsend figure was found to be 406.811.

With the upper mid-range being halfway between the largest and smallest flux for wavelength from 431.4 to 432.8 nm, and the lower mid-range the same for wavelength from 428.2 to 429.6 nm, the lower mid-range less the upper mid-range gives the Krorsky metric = -0.1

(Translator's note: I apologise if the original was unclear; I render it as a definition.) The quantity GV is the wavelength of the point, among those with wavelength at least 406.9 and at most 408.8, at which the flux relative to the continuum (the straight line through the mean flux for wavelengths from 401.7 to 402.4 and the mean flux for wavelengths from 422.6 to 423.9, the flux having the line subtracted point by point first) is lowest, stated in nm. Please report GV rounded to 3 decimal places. 407.749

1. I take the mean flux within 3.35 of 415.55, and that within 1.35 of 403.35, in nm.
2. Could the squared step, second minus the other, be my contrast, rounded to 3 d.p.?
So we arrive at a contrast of 0.000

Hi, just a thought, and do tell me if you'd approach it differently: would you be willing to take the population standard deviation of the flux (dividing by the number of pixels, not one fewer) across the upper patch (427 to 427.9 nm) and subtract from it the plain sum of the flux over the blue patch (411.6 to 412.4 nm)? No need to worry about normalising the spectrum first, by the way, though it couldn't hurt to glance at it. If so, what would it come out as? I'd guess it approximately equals -7.33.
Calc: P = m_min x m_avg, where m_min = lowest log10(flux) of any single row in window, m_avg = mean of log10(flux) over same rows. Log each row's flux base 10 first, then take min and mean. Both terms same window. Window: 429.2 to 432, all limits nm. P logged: 0.01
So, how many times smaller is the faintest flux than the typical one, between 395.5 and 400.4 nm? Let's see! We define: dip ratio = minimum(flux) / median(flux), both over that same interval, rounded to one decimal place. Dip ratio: 0.2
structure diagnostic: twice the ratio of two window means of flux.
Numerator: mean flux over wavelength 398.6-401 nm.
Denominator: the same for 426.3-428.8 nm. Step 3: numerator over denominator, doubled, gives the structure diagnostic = 2.09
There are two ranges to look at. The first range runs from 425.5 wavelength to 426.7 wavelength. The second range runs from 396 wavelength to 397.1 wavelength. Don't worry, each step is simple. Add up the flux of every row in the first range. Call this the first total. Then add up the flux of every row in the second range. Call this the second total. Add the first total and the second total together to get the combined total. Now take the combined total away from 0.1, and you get -15.4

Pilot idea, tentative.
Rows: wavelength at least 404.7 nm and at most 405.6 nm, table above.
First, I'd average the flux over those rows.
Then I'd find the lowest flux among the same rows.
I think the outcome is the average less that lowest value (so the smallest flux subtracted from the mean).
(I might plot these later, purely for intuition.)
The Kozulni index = 0.12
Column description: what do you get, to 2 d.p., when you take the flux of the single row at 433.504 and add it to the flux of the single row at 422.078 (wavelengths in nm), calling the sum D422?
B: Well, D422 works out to 3.78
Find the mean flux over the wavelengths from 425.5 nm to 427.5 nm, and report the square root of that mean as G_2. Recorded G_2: 1.31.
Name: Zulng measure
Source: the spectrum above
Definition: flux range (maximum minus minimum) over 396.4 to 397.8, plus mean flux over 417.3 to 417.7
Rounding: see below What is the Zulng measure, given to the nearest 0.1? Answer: 3.0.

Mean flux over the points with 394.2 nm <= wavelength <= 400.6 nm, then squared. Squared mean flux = 2.1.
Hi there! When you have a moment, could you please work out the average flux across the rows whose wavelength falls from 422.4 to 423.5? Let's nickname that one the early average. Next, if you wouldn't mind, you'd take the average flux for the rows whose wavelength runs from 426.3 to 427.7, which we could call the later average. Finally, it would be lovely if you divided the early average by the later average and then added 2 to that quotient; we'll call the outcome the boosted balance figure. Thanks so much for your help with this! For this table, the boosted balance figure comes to 2.98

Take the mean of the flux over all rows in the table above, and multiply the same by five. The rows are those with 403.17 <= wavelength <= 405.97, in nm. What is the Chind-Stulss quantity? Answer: 9.17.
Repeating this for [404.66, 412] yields 9.07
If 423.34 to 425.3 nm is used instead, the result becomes 9.01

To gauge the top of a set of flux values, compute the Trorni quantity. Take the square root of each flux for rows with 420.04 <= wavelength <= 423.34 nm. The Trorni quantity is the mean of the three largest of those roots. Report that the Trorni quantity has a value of 1.40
